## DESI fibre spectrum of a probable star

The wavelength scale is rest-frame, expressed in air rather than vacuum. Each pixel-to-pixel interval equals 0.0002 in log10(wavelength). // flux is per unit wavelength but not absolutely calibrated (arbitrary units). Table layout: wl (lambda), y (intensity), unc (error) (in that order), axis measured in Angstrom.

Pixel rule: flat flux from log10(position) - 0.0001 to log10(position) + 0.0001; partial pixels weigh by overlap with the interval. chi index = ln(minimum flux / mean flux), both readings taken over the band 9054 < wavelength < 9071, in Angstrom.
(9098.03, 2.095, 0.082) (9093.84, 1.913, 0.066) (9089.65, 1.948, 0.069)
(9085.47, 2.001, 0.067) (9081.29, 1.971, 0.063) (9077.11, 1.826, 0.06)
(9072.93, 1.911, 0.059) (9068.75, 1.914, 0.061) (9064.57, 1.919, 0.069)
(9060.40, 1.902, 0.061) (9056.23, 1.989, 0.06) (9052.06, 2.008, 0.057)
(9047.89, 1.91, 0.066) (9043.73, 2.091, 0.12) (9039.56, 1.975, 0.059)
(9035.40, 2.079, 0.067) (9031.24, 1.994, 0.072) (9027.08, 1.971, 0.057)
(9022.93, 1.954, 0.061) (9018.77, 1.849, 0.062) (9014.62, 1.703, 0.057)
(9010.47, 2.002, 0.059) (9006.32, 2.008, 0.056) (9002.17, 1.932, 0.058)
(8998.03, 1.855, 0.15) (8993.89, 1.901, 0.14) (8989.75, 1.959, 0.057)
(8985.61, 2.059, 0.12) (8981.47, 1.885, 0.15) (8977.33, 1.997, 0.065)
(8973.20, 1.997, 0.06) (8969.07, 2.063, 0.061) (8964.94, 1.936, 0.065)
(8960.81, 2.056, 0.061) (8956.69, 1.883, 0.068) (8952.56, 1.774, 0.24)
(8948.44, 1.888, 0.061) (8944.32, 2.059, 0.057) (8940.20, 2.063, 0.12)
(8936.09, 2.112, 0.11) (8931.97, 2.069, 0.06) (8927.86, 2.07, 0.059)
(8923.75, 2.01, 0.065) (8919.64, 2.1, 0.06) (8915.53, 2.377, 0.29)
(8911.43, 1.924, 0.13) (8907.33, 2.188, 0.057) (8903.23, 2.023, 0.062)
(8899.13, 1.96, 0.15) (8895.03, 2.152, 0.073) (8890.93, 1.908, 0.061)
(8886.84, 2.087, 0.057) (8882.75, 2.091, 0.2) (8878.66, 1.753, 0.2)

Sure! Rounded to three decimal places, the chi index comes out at -0.015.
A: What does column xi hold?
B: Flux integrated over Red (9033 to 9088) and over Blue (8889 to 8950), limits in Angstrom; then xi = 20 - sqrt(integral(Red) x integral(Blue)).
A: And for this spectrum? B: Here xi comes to -96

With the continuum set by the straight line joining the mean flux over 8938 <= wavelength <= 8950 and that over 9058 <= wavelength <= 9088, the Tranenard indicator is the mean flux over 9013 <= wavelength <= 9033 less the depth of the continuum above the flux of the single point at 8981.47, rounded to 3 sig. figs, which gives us 1.80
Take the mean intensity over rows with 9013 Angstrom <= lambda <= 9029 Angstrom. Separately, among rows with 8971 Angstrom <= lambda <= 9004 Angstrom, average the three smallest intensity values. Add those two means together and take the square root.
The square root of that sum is 1.94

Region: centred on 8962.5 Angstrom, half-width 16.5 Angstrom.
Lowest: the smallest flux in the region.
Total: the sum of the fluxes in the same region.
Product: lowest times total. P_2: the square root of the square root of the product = 2.29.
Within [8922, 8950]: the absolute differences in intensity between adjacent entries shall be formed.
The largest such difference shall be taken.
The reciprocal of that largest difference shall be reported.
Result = 5.85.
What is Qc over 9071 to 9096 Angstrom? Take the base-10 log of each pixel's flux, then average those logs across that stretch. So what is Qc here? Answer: 0.285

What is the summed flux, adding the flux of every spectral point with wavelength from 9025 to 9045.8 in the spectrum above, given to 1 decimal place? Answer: 10.1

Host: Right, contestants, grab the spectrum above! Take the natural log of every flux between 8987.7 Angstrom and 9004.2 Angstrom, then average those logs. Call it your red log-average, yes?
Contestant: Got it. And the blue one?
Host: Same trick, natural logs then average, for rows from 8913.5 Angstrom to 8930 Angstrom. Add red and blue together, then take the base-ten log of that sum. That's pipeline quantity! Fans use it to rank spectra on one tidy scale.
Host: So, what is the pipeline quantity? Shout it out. 0.1480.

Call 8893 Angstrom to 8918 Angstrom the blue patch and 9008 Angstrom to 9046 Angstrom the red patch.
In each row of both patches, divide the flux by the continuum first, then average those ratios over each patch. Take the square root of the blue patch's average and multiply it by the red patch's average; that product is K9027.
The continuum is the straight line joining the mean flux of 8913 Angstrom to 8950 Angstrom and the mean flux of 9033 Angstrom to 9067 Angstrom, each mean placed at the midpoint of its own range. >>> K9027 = 0.977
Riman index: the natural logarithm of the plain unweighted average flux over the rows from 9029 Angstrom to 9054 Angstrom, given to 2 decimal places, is 0.70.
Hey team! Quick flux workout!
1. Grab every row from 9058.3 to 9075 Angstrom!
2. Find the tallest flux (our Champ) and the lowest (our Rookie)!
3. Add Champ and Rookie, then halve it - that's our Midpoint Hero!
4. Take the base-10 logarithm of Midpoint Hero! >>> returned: 0.281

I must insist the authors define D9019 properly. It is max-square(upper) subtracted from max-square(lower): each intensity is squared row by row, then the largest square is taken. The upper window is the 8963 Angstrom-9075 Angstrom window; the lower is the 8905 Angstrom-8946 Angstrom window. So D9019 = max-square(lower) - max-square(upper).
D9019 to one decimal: 1.3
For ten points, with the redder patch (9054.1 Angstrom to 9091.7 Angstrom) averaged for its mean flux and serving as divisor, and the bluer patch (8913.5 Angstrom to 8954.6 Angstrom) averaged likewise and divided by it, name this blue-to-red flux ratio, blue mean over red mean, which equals 1.06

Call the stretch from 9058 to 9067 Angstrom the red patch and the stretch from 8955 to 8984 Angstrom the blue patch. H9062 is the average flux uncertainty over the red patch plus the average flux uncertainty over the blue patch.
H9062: 0.14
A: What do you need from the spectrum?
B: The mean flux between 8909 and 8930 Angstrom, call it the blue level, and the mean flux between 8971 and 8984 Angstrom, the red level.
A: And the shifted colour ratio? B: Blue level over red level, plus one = 2.07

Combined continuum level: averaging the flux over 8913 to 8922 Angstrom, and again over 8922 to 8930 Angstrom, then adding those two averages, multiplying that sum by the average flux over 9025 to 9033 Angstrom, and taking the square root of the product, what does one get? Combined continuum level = 2.91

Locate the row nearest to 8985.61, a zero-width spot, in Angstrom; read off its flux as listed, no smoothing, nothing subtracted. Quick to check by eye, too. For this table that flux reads 2.059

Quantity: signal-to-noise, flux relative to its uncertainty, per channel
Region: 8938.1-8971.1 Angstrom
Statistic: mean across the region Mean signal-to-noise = 27.1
